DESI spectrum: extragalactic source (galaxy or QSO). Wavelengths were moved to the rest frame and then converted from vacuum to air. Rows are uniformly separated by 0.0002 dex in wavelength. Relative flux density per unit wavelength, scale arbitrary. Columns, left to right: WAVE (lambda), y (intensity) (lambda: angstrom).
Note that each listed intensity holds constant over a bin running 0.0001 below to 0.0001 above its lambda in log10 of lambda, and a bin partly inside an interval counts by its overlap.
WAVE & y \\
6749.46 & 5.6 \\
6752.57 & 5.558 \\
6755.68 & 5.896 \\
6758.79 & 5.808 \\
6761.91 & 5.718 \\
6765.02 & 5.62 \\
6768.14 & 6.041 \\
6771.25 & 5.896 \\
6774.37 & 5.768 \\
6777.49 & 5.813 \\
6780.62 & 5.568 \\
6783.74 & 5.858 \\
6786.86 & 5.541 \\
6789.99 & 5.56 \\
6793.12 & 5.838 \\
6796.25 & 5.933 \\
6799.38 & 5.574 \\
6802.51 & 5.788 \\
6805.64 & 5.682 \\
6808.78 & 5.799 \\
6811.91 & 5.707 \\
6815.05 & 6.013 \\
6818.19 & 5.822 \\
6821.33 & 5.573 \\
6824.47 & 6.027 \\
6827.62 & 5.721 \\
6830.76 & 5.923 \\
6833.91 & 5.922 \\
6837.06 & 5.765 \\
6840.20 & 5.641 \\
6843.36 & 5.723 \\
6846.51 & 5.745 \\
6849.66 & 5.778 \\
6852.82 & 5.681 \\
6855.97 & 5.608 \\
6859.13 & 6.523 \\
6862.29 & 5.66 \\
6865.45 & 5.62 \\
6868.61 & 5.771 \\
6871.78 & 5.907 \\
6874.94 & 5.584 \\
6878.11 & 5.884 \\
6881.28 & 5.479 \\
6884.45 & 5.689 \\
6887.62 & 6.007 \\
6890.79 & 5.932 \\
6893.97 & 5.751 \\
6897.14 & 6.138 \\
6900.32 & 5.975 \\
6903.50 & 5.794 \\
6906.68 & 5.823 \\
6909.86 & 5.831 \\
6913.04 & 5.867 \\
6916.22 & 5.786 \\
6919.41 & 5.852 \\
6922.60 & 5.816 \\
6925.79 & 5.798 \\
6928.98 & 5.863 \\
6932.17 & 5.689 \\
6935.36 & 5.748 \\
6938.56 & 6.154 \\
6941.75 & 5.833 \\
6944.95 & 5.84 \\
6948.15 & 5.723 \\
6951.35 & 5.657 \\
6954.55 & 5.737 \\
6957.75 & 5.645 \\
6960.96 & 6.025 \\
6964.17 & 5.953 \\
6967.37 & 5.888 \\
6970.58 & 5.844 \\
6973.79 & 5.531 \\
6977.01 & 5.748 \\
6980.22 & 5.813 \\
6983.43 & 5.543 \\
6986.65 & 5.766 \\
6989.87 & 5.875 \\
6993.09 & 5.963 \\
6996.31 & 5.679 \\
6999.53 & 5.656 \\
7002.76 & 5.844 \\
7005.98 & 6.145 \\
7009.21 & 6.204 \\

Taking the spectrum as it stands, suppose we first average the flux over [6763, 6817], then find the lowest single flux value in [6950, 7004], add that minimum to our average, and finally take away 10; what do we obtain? 1.30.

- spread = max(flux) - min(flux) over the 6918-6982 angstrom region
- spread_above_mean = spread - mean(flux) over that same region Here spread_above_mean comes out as -5.18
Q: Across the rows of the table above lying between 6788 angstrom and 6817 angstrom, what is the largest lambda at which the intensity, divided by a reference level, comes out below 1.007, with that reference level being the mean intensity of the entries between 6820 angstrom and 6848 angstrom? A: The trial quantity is 6811.91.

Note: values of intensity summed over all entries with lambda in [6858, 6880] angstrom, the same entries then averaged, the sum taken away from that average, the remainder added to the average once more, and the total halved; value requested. -14.6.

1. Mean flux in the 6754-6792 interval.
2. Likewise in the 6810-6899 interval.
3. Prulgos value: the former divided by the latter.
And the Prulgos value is 0.991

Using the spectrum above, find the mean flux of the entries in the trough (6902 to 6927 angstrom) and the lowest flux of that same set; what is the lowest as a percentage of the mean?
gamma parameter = 99.4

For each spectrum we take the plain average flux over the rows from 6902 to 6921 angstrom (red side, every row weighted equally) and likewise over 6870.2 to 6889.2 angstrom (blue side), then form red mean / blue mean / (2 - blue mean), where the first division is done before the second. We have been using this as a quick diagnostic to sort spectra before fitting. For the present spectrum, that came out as -0.269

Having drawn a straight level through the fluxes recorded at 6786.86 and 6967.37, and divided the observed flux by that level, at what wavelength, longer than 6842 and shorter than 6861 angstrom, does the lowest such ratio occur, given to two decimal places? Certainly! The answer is 6855.97 angstrom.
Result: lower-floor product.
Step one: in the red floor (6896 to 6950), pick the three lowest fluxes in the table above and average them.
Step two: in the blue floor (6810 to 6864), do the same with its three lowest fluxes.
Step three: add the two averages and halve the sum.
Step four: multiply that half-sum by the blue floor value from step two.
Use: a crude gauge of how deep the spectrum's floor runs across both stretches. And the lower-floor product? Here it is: 31.8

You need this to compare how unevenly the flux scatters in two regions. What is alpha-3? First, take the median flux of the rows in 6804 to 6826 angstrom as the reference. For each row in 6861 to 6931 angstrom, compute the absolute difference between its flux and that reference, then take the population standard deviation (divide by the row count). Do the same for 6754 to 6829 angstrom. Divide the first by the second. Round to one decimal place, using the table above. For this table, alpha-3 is 1.1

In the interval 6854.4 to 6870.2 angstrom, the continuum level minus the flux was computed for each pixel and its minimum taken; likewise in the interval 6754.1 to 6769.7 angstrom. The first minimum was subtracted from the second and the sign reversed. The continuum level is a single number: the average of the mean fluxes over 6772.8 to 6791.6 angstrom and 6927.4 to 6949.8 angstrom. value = -0.48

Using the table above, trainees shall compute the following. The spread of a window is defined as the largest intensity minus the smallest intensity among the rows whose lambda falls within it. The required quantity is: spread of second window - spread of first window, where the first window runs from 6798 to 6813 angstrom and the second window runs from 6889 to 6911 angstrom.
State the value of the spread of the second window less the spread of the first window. 0.16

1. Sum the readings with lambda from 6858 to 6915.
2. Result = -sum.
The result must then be -105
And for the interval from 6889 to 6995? -192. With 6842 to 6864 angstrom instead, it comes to -41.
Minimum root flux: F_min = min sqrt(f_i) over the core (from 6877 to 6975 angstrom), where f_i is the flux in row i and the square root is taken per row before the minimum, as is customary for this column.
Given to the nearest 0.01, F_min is 2.34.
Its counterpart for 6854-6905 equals 2.34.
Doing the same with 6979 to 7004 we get 2.35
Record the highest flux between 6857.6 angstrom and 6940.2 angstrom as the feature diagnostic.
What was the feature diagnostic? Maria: 6.523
